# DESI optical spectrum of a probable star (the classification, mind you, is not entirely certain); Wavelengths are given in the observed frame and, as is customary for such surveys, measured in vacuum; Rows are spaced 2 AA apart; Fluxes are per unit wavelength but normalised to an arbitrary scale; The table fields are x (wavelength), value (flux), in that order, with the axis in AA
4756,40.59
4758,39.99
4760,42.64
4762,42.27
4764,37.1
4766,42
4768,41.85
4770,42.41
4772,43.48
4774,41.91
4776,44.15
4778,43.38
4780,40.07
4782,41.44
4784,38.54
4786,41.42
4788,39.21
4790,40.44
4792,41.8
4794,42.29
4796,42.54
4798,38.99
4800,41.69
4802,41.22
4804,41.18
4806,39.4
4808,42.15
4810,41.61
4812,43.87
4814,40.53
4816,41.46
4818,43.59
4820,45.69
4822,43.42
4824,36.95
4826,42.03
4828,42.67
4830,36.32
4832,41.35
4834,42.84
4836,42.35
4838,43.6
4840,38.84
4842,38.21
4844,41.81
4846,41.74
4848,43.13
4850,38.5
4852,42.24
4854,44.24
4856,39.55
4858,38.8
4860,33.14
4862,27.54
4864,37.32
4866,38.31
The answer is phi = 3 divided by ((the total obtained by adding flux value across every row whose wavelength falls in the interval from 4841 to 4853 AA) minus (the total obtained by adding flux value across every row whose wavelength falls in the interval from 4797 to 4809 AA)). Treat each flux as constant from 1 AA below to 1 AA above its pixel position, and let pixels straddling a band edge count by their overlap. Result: 3.0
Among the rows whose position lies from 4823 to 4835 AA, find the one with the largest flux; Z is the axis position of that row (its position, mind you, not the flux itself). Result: 4834 AA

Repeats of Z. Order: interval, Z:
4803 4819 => 4812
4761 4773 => 4772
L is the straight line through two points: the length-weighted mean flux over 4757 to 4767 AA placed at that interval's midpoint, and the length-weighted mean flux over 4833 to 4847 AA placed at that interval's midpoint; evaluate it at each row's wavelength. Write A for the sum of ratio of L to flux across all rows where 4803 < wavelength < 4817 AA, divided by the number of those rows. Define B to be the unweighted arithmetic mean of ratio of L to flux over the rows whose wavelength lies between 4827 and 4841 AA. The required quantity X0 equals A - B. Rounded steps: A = 0.99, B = 1.01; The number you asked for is -0.015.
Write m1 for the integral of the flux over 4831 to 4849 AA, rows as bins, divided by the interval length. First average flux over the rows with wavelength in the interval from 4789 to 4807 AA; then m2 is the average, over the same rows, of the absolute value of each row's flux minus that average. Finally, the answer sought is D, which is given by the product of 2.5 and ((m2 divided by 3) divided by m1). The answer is 0.019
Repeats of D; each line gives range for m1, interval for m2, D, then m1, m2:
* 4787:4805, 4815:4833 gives 0.045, 41.0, 2.2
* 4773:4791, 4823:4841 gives 0.046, 41.2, 2.3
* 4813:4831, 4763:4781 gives 0.029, 41.4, 1.4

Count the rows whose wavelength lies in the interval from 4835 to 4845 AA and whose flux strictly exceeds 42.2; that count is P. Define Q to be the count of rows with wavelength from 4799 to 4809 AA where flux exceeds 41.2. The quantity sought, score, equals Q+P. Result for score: 5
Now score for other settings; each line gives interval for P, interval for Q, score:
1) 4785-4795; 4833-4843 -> 4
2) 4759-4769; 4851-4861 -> 4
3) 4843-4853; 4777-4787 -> 5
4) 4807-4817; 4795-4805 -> 4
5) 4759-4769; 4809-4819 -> 6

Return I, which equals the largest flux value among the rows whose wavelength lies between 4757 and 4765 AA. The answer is 42.64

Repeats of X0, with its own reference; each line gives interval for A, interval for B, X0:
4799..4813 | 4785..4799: -0.013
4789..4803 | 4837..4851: -0.021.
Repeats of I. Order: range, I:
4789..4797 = 42.54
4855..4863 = 39.55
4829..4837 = 42.84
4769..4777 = 44.15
